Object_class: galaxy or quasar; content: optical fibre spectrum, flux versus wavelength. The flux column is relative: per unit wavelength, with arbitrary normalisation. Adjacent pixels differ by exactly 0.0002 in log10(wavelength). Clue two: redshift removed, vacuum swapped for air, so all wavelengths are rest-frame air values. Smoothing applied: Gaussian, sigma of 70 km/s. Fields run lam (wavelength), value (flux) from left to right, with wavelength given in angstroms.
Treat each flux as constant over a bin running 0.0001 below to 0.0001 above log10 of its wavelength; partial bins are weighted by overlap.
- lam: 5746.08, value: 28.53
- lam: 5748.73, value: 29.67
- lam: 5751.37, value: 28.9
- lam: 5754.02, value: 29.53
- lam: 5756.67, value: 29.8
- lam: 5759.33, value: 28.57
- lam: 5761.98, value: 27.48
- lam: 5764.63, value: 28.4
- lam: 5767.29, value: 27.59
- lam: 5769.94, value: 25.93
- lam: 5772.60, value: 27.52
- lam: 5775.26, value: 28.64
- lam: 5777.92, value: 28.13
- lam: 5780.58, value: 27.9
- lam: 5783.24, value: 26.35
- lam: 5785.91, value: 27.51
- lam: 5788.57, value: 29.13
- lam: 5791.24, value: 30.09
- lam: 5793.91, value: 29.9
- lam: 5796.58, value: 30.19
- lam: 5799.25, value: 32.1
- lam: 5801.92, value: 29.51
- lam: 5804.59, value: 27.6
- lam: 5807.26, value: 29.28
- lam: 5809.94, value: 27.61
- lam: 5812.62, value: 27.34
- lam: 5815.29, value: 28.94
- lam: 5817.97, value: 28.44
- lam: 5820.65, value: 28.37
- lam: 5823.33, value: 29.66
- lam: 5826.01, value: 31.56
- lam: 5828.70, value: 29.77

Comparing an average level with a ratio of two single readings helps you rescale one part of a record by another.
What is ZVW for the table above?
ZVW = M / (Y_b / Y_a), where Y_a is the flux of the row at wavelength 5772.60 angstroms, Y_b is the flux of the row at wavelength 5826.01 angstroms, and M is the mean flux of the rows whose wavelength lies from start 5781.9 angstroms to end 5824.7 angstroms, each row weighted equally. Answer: 25.2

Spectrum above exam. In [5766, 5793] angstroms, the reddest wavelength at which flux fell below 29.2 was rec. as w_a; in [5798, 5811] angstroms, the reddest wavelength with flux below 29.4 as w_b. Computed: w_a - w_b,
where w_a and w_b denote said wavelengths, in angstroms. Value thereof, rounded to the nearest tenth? -21.4 angstroms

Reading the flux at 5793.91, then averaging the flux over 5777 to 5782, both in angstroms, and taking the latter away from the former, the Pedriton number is 1.9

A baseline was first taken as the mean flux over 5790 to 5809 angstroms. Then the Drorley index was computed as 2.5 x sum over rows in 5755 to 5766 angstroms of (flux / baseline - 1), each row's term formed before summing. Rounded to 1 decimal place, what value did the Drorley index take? -0.4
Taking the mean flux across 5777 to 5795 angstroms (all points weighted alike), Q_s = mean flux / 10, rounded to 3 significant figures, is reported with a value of 2.84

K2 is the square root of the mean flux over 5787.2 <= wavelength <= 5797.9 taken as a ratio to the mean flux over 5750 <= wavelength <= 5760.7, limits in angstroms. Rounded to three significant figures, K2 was 1.01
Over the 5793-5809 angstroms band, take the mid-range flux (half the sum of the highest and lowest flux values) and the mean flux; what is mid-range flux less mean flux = 0.1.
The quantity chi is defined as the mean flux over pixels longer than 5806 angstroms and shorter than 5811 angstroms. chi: 28.4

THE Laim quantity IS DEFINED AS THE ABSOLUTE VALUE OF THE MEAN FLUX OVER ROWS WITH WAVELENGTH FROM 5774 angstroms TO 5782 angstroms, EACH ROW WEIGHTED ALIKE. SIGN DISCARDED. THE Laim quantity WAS 28.2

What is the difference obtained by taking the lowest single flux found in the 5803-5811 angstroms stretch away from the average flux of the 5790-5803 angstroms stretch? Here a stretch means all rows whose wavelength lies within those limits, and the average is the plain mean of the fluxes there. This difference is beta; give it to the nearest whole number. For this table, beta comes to 3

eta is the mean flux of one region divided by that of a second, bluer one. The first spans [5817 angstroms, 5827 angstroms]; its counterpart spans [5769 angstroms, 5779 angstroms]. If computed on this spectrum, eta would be 1.07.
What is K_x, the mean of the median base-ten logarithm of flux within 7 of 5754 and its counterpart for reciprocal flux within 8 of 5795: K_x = 0.752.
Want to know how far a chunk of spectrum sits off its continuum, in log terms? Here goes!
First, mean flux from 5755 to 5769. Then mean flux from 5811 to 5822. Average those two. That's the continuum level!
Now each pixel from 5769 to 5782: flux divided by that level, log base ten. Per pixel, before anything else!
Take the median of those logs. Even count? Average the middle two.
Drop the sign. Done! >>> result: 0.006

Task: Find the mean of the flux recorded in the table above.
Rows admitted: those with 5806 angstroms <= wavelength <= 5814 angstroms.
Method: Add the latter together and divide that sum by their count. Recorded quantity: 28.1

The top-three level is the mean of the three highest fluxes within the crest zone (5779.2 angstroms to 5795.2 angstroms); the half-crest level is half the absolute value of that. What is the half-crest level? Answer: 14.9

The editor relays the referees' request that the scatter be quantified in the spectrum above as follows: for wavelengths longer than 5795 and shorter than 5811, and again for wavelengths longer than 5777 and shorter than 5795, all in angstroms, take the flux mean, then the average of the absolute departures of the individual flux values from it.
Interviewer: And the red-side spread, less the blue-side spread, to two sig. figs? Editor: 0.12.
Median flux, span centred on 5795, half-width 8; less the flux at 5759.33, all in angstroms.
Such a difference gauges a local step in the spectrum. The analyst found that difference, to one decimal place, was 1.4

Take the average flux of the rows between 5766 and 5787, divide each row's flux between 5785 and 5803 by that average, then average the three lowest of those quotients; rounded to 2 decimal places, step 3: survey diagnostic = 1.05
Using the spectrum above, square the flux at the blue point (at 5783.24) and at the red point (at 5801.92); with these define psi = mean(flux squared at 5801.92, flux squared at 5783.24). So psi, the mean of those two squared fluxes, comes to 783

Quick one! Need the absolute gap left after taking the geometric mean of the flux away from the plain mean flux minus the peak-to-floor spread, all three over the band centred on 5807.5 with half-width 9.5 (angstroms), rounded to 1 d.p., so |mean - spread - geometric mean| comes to 4.7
